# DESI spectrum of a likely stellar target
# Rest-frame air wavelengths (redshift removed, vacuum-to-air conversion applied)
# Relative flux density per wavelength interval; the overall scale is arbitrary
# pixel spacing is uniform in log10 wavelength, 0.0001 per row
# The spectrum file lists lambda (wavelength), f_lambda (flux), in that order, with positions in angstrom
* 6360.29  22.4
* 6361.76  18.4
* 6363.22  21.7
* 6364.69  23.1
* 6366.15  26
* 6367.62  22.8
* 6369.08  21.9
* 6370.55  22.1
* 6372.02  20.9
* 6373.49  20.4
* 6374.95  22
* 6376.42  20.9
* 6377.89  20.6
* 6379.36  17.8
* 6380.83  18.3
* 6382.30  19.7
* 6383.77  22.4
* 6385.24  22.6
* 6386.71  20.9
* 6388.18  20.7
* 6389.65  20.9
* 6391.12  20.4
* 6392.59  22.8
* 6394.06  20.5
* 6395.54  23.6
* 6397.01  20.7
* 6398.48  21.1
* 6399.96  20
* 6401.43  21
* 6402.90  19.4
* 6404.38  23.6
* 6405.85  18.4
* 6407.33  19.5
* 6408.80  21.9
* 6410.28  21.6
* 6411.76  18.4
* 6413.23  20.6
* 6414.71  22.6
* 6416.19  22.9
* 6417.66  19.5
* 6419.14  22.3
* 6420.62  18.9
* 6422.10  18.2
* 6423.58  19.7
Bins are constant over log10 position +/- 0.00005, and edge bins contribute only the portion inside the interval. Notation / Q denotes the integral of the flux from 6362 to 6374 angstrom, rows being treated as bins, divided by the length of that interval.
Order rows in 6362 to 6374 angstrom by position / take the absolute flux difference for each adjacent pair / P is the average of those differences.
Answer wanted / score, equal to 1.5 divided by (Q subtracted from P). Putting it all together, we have -0.0722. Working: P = 1.47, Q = 22.2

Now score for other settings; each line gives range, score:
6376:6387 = -0.0790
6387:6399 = -0.0763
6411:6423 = -0.0820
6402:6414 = -0.0844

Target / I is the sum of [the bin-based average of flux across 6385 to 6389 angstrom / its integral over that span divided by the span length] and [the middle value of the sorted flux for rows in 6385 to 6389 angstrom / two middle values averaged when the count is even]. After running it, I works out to 42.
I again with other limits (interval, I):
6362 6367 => 46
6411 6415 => 41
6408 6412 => 42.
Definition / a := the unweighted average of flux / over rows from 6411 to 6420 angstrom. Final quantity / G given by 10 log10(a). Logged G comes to 13.2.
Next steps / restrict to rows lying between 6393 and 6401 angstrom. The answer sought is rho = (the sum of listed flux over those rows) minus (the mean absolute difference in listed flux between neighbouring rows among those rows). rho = 104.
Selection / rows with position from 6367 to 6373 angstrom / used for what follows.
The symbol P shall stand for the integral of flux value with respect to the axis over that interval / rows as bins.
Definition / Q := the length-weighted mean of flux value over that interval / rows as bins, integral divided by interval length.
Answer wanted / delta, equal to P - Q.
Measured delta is 109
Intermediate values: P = 131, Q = 21.8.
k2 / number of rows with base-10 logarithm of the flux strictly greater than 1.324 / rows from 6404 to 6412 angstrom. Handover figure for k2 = 3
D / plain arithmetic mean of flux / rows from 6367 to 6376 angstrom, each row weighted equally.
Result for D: 21.7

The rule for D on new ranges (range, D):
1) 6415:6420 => 21.6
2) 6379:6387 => 20.3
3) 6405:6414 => 20.1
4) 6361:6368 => 22.4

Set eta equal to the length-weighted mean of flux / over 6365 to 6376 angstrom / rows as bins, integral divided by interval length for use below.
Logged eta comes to 22.3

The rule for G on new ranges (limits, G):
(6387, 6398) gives 13.3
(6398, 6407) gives 13.1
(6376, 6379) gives 13.2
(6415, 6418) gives 13.3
